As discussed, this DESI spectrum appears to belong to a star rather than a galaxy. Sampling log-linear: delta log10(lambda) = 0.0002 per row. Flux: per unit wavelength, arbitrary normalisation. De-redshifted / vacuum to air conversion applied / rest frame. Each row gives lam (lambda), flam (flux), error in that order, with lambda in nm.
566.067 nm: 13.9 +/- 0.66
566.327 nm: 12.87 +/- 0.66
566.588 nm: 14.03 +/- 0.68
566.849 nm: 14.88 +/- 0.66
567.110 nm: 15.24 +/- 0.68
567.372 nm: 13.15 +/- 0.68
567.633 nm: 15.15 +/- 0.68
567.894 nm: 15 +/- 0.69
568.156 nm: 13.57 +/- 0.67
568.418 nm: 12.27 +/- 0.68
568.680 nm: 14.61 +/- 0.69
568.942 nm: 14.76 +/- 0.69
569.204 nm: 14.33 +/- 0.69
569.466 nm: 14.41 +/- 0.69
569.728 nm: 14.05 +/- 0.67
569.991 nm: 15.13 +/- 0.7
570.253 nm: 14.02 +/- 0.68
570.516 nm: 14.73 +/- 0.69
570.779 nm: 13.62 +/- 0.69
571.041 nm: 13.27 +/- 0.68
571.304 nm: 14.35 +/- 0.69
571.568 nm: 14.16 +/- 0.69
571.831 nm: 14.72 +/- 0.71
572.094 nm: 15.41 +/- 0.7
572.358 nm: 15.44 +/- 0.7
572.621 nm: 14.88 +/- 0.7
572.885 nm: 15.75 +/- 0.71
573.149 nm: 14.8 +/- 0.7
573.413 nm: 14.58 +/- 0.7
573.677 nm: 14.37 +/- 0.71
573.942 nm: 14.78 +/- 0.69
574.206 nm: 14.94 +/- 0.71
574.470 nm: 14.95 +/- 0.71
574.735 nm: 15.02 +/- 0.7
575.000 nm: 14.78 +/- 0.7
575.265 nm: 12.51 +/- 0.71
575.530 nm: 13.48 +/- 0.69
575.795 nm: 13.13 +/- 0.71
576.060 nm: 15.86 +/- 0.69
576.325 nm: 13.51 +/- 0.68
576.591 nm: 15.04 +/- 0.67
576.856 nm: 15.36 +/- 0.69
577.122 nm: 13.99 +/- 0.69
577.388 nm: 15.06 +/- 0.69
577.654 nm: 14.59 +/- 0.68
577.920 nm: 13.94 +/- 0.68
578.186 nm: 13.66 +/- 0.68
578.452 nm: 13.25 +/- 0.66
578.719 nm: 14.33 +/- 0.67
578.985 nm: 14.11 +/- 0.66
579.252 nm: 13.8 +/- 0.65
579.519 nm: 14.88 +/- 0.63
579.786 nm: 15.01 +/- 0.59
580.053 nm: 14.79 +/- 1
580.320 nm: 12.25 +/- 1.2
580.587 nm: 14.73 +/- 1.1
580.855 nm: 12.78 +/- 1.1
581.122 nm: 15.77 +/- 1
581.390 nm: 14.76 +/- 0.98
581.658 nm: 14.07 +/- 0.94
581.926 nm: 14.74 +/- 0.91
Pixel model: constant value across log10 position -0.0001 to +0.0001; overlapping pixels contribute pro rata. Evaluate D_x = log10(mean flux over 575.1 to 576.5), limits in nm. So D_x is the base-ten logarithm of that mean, 1.14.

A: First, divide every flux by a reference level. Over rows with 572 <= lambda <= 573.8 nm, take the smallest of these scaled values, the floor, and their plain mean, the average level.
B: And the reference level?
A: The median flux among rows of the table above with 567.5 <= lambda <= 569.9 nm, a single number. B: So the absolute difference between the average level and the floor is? 0.046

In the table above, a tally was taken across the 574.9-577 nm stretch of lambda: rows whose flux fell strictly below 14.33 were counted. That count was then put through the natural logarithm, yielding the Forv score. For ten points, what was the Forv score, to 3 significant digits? 1.39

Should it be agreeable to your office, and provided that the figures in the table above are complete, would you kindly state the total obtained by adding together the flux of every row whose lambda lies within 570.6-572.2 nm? 85.5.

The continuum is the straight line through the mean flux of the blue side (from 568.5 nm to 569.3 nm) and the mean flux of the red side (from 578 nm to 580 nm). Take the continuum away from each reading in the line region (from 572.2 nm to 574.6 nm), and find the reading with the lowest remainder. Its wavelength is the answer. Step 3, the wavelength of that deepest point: 573.677 nm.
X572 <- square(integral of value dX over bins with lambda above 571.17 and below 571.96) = 129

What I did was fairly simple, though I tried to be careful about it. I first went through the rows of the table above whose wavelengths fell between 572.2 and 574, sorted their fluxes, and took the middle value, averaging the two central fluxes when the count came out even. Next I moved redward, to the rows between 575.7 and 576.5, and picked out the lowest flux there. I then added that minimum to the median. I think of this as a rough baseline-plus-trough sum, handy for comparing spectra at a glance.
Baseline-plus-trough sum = 27.9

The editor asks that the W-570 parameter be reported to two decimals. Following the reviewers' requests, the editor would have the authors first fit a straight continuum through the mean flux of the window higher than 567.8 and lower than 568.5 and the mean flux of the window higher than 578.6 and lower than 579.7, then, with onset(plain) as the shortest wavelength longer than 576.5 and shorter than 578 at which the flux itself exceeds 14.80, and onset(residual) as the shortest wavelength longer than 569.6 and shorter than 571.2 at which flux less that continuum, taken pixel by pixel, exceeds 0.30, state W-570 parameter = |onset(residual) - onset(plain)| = 6.86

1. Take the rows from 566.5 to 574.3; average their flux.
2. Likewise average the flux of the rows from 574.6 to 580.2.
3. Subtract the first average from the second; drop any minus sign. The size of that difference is 0.19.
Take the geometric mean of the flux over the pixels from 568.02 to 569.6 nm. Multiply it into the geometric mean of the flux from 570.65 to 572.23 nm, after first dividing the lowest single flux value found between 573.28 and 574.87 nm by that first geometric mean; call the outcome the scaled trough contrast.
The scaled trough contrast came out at 14.7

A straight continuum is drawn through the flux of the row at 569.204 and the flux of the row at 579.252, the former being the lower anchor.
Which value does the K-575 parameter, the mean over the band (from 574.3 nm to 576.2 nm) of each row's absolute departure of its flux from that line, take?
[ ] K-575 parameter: 1.1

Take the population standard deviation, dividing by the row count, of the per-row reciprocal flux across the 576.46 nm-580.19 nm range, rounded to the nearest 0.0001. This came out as 0.0030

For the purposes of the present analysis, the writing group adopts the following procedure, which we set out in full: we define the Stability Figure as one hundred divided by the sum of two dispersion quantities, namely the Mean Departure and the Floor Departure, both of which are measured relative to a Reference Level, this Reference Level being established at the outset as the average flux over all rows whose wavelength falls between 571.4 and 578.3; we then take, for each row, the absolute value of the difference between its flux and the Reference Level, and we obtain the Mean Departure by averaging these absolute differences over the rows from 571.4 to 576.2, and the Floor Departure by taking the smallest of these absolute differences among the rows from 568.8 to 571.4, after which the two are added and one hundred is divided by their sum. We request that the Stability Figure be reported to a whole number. 124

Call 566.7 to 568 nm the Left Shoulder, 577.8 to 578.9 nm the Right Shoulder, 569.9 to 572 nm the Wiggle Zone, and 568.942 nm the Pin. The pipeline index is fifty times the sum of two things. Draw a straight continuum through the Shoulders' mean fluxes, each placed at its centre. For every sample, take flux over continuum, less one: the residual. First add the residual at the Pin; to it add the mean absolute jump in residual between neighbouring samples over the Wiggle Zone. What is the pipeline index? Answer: 3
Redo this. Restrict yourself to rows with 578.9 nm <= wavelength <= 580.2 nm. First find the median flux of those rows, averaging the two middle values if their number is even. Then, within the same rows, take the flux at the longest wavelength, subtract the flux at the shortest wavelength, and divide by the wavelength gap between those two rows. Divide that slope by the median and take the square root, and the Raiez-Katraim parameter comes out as 0.21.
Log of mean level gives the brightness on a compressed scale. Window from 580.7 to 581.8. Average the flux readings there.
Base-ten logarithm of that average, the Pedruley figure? 1.16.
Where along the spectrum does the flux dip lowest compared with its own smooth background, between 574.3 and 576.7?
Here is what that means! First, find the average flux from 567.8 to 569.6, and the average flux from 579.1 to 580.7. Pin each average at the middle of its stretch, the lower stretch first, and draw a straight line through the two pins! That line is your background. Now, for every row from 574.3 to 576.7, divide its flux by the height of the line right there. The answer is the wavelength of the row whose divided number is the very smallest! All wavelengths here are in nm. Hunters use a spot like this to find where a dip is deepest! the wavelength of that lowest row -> 575.265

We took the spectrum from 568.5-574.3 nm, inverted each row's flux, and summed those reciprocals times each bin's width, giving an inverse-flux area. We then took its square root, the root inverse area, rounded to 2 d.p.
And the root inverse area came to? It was 0.63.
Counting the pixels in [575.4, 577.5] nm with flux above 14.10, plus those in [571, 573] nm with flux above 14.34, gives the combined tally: 10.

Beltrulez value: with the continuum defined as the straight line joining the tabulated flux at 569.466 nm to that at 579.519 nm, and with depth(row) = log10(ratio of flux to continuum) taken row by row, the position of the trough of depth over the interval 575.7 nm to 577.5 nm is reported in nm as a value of 575.795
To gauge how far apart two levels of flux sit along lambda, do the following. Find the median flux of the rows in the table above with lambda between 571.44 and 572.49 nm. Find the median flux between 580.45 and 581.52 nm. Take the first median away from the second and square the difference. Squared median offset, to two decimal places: 0.10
